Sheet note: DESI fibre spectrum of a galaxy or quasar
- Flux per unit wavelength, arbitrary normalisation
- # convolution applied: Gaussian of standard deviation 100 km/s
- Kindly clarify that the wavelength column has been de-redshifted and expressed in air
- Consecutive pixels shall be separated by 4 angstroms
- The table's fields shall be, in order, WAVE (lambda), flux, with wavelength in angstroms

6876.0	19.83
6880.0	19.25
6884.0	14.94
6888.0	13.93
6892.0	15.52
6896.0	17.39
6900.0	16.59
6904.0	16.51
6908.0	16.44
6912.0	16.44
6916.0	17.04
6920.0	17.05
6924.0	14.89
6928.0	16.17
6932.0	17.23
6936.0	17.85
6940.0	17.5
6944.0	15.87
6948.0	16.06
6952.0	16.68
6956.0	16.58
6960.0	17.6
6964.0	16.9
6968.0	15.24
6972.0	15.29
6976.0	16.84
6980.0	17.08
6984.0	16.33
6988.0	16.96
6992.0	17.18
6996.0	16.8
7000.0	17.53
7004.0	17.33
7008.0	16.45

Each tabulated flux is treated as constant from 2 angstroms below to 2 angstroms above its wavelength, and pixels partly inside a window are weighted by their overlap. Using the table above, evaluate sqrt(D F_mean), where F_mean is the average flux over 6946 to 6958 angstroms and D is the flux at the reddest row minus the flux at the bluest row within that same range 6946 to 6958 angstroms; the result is 2.9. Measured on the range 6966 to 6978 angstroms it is 5.0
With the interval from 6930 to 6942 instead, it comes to 2.2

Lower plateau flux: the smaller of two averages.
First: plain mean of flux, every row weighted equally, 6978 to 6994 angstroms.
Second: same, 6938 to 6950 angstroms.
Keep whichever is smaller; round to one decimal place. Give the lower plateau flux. 16.5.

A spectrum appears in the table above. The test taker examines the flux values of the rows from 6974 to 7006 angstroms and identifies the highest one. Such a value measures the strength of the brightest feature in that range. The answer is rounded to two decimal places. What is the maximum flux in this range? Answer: 17.53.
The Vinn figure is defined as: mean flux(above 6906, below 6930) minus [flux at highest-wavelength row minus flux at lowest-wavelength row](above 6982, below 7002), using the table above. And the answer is 15.1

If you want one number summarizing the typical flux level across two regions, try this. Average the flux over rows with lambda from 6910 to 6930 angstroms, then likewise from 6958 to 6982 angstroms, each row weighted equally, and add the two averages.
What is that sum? 32.8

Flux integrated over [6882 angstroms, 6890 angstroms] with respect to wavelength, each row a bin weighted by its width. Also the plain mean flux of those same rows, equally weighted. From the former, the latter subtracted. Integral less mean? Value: 101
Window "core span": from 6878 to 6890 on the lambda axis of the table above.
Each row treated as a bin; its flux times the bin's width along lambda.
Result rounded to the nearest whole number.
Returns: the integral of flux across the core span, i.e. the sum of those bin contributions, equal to 192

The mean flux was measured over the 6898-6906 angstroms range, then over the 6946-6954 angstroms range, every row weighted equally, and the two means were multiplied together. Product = 271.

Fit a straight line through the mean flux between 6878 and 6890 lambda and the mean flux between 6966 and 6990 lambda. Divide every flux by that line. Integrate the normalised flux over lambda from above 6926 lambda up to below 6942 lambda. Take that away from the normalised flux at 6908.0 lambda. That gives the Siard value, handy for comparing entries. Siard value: -16.0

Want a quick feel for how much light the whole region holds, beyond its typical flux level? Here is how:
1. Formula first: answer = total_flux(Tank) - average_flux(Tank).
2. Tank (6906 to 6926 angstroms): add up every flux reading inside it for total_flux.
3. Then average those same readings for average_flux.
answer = 65.5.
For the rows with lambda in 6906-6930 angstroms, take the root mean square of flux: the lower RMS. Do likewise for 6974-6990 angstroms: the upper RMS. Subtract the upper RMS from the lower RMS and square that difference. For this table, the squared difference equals 0.20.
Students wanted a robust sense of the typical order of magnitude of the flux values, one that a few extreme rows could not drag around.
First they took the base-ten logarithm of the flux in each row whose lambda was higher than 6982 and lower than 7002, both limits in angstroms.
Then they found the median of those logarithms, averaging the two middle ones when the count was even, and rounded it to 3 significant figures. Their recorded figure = 1.23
